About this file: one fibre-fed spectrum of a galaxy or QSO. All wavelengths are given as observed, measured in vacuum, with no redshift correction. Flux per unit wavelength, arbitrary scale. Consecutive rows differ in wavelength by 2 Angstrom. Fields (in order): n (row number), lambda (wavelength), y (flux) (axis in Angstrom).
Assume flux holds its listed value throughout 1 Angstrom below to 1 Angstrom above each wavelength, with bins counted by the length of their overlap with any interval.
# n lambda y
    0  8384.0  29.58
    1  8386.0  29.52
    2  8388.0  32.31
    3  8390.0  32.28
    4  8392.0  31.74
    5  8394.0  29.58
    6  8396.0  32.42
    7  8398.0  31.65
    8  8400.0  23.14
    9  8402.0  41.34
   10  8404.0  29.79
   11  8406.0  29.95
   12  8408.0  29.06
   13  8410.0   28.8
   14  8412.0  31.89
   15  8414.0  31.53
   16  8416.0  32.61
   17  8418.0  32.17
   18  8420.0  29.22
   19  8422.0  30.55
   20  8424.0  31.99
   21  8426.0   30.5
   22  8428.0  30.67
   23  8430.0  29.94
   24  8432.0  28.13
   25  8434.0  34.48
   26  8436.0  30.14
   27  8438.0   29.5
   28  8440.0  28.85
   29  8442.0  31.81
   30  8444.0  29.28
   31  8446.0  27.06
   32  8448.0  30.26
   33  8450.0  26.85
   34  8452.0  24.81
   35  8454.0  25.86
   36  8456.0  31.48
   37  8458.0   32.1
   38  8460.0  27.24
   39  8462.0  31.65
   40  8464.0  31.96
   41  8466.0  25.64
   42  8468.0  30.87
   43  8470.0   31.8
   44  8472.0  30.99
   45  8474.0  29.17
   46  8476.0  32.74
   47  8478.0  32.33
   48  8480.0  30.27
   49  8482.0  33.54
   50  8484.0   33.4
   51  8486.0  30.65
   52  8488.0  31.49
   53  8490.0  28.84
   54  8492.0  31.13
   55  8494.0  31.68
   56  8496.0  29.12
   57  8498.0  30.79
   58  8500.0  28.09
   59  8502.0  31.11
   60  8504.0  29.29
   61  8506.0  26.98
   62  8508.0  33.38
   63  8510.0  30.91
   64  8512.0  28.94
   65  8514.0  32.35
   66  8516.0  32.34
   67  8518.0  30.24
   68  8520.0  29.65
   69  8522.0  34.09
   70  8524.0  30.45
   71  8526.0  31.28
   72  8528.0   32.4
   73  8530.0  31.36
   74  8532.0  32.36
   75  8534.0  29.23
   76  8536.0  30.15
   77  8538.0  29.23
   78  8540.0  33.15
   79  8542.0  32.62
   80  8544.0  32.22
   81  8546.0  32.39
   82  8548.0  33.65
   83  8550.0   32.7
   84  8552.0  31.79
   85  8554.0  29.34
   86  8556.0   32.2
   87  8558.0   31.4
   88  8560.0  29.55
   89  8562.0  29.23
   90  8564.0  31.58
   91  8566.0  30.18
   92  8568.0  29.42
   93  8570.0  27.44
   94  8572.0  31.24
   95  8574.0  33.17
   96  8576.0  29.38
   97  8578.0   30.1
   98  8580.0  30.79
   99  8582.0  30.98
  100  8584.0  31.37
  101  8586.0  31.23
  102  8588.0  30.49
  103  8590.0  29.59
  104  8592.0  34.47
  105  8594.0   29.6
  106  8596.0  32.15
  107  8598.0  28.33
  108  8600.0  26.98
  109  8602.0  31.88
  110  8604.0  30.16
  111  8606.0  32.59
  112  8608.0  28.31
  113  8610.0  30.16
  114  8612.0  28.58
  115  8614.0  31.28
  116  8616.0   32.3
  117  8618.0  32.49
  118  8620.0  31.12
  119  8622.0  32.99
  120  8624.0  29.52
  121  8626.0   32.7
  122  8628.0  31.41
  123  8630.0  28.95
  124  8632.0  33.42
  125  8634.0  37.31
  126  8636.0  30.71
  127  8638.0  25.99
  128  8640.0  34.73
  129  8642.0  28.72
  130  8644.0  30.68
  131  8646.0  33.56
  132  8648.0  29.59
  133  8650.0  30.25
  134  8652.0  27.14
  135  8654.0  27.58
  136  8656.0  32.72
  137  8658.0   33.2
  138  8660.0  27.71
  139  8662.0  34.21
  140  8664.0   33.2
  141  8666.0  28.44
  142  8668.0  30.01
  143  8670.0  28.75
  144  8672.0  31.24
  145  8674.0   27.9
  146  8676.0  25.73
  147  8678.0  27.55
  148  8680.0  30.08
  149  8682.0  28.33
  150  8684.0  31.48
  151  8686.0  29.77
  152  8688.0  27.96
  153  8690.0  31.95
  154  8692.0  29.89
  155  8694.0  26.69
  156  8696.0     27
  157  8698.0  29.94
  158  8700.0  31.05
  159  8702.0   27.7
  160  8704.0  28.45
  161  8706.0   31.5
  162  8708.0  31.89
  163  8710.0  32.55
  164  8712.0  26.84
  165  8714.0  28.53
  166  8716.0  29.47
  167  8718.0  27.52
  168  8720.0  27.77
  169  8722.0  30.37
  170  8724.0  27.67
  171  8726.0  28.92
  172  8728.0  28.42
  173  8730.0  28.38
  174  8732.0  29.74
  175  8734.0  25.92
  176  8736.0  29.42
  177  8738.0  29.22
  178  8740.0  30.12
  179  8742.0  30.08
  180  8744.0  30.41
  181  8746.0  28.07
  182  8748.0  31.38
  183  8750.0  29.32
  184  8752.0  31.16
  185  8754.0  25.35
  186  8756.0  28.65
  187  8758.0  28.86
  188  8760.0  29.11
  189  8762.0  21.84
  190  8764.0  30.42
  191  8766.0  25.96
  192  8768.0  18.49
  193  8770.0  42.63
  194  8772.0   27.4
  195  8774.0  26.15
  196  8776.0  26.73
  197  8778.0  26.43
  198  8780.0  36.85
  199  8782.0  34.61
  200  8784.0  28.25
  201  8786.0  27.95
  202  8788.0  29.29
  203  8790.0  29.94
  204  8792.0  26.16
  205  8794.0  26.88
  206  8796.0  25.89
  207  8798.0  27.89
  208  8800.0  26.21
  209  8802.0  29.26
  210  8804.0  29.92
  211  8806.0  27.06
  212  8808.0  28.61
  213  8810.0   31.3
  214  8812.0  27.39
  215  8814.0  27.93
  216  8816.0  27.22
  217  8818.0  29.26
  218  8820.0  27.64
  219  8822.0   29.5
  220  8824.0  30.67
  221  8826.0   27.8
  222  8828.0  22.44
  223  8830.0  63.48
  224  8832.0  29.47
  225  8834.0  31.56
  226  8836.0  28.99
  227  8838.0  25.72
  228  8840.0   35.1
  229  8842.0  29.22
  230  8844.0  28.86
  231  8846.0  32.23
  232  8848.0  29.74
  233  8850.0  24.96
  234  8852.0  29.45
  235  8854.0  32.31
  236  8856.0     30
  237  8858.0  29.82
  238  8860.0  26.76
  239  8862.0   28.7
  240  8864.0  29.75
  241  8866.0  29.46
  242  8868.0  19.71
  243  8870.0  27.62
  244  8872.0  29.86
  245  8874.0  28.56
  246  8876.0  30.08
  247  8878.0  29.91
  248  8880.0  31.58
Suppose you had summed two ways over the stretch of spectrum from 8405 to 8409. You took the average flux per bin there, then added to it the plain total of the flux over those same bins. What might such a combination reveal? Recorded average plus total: 89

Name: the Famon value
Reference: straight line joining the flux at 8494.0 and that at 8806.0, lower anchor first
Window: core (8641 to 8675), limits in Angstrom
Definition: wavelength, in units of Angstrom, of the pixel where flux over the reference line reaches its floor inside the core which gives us 8652.0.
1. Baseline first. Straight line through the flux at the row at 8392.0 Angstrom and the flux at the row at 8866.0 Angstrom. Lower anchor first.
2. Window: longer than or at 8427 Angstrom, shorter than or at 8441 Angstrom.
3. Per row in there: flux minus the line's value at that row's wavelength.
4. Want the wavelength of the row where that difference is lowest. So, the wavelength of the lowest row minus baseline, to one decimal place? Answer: 8432.0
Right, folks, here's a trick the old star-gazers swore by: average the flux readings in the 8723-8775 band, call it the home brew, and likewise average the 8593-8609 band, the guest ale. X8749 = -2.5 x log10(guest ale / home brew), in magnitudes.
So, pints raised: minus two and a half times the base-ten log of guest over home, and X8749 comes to -0.053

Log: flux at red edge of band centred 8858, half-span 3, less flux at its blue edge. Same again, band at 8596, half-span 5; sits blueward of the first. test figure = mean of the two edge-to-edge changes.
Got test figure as -5.4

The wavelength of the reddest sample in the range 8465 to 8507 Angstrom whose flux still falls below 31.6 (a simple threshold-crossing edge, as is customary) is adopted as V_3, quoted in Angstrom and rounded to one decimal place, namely 8506.0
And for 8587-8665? 8660.0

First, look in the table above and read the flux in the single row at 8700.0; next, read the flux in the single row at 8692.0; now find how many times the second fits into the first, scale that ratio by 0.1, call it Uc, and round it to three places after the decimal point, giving 0.104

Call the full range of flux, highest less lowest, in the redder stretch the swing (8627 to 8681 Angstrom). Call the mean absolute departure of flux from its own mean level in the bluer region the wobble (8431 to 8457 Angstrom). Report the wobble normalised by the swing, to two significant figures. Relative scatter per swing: 0.17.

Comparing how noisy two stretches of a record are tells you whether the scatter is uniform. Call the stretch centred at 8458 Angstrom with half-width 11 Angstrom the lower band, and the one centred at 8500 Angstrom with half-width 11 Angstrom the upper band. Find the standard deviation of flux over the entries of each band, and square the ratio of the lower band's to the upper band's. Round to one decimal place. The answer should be 2.5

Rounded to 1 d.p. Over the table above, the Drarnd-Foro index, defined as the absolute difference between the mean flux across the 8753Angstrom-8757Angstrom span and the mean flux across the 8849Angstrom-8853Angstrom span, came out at 0.2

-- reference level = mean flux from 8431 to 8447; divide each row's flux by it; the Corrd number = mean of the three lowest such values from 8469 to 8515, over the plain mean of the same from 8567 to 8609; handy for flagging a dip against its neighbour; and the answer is 0.92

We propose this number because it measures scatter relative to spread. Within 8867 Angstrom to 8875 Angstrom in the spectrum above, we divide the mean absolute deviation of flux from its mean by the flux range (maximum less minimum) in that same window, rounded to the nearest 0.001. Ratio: 0.331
